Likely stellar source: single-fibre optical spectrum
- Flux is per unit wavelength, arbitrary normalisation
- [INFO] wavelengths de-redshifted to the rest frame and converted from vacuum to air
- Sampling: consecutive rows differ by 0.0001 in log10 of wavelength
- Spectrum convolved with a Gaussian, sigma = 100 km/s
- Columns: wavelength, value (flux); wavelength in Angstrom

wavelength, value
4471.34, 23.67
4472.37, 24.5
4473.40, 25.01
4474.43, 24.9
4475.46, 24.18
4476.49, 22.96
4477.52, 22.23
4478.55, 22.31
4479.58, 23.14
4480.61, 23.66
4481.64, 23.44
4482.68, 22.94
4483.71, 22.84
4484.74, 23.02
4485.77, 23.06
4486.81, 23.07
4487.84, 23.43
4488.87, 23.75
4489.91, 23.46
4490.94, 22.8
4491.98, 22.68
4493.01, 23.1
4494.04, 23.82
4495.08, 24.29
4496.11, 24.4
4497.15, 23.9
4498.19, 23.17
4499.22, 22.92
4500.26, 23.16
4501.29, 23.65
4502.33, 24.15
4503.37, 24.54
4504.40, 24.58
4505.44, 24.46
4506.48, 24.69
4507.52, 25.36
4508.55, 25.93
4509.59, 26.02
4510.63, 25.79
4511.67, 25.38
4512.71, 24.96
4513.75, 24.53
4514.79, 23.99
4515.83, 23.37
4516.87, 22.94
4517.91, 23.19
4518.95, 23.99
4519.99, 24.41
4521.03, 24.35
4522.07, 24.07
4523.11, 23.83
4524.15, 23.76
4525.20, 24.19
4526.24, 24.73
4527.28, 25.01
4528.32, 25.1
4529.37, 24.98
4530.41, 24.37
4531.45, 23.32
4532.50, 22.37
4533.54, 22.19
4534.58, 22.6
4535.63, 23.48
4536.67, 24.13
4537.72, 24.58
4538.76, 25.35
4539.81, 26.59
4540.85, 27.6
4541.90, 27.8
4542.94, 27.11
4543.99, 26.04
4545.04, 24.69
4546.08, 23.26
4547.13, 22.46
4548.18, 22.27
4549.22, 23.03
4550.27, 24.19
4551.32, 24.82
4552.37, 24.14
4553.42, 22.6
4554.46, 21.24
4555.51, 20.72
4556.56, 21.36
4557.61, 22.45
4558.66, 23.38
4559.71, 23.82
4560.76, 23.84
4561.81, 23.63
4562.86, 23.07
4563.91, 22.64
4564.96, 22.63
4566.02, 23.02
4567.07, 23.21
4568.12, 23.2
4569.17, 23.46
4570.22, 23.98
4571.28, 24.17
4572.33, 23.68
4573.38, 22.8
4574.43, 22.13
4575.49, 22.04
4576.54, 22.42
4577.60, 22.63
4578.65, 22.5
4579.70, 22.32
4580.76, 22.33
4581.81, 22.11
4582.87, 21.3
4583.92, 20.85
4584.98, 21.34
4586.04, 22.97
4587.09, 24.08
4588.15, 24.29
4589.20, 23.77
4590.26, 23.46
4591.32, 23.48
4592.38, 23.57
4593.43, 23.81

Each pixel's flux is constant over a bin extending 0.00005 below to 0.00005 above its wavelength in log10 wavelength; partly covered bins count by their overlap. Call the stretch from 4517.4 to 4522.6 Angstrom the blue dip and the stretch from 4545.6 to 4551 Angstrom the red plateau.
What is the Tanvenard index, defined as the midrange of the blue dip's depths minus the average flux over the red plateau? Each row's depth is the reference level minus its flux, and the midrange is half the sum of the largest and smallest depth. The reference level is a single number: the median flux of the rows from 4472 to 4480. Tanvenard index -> -23.2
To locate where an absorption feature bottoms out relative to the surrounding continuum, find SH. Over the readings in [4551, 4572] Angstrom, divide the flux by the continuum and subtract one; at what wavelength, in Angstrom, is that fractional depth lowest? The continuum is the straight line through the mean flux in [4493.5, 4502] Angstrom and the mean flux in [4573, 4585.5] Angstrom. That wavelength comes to 4555.51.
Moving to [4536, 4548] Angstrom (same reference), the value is 4547.13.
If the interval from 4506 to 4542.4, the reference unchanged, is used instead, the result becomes 4533.54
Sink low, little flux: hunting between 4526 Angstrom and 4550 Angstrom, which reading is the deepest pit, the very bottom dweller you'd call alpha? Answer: 22.19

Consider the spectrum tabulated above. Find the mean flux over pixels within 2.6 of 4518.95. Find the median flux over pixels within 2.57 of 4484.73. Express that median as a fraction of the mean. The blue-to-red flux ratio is 0.97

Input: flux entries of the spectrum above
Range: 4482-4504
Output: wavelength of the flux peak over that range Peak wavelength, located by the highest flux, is 4503.37 Angstrom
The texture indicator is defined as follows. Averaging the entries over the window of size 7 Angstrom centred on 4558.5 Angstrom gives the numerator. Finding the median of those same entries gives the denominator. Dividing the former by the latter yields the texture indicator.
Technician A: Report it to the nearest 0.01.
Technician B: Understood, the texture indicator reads 0.97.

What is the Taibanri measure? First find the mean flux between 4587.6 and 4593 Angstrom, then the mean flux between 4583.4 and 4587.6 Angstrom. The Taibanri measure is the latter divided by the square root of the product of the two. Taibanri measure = 0.97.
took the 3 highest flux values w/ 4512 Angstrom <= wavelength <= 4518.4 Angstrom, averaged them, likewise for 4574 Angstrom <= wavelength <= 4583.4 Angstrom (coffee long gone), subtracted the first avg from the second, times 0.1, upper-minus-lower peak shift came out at -0.20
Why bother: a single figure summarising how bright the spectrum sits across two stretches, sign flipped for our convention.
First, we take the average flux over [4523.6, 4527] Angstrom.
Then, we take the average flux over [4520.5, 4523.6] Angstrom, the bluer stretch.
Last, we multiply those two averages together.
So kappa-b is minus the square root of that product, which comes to -24.2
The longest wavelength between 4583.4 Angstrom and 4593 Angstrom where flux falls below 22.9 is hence 4584.98 Angstrom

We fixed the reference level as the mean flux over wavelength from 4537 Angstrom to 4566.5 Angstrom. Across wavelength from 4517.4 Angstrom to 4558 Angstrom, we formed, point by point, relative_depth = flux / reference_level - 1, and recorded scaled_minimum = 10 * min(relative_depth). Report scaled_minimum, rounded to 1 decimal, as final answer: -1.3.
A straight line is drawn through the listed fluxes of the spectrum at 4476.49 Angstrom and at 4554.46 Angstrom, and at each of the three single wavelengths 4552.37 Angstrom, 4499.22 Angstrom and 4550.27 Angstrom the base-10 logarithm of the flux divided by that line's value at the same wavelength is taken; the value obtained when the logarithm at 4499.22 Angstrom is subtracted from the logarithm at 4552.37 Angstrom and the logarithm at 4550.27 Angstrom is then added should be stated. 0.10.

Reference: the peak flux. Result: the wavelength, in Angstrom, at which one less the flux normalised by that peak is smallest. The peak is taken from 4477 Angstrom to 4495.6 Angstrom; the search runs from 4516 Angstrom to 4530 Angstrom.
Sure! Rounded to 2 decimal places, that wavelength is 4528.32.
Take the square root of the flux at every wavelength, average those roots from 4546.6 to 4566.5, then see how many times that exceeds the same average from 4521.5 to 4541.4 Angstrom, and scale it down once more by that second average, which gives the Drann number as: 0.197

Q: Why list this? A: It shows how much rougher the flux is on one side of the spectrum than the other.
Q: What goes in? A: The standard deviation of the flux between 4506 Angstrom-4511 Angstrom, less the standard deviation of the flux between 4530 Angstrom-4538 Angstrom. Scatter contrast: -0.38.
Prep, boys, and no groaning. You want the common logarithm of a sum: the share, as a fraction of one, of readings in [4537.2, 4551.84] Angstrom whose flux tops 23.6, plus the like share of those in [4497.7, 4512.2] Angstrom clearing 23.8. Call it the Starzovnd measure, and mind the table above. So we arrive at 0.15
